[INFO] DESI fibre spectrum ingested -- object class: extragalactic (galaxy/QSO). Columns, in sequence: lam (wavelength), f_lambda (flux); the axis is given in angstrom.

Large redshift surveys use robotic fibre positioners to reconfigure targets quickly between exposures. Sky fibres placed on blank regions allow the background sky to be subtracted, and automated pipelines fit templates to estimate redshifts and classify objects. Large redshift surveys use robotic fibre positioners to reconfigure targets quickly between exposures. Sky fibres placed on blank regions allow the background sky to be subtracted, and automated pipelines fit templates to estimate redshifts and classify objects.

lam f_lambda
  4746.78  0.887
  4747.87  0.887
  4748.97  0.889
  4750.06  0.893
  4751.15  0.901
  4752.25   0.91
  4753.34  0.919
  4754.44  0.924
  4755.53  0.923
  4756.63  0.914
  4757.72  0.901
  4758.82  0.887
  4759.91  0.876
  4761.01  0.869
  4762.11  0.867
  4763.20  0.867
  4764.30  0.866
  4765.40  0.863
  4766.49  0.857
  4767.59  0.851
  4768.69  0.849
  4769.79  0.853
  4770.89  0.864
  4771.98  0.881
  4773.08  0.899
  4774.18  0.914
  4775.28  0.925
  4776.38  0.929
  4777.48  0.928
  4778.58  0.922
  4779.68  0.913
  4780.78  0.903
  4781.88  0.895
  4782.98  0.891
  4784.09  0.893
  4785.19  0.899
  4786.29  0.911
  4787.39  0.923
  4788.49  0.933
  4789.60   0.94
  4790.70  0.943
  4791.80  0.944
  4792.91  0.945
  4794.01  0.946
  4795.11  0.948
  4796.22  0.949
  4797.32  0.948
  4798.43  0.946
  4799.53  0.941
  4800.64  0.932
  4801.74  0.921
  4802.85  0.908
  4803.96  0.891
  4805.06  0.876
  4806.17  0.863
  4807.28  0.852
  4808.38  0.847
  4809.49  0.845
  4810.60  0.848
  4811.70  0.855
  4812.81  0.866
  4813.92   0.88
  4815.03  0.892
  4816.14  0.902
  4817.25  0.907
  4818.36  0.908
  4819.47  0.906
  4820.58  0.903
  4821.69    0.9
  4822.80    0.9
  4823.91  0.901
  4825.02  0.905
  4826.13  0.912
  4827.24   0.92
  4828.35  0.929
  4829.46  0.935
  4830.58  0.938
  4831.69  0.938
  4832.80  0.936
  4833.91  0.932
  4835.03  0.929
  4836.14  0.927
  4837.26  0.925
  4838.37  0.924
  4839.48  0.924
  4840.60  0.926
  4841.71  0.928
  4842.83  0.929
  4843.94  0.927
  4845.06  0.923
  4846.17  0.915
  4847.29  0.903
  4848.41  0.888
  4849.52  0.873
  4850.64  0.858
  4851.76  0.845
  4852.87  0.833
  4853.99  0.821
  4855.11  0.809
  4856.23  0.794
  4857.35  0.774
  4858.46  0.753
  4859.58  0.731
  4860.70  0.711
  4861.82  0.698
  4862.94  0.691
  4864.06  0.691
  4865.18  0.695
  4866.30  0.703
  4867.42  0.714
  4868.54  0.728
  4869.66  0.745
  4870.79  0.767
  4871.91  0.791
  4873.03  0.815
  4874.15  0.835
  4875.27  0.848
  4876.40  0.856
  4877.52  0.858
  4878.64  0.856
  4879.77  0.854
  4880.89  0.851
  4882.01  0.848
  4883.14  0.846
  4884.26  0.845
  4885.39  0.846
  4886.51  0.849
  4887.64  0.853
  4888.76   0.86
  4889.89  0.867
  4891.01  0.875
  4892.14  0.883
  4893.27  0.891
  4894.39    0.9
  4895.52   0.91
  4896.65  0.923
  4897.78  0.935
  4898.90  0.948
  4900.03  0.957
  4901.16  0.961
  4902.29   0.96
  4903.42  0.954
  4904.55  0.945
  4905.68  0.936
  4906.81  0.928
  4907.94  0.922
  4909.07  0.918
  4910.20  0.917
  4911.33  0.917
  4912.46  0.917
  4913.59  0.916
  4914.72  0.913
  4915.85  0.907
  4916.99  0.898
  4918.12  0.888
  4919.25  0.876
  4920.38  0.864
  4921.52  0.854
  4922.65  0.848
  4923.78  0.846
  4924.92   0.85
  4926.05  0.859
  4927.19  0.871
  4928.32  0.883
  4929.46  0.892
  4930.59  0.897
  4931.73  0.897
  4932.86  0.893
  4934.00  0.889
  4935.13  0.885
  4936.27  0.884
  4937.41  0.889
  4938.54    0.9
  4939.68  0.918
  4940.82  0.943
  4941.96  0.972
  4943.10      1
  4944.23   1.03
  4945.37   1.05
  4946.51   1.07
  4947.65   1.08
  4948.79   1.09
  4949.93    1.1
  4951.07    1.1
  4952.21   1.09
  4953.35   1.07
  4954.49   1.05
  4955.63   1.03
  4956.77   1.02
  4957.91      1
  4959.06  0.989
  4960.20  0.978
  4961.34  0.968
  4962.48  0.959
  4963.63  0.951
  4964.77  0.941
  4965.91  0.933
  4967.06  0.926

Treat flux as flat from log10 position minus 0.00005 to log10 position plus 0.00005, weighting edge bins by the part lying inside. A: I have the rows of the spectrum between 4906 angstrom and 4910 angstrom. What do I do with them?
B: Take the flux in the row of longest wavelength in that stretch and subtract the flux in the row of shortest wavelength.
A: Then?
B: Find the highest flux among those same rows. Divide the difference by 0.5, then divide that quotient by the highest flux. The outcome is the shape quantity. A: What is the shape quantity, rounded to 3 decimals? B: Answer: -0.022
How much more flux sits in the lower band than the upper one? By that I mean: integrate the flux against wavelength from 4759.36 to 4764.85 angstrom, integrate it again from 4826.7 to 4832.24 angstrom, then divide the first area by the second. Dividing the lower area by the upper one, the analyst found 0.92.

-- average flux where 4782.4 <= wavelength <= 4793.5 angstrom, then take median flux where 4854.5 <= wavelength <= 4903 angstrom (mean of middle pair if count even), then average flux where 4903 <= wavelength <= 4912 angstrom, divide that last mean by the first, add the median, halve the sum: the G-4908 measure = 0.93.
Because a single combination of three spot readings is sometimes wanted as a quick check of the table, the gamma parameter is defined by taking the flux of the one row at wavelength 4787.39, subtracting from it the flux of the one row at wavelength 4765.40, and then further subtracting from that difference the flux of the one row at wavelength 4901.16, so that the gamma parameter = -0.90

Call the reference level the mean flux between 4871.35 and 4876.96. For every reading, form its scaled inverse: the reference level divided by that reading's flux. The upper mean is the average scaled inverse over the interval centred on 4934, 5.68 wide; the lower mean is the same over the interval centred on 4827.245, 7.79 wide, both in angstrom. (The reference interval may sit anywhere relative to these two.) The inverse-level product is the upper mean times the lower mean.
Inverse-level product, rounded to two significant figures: 0.84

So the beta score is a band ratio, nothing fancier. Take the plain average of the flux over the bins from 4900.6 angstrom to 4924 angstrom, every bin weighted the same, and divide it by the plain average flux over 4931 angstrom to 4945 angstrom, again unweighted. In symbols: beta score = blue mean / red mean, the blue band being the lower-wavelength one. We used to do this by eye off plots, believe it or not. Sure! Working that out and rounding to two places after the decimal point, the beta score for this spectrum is 0.98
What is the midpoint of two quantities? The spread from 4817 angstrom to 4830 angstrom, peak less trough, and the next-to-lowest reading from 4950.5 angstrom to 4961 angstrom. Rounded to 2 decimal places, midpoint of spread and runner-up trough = 0.51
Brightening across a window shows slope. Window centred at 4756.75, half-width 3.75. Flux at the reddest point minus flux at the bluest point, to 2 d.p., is -0.04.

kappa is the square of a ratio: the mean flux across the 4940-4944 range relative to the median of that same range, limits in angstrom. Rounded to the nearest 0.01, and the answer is 1.00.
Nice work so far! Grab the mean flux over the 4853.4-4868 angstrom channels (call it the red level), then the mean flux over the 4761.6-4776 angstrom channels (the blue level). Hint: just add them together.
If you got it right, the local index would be 1.61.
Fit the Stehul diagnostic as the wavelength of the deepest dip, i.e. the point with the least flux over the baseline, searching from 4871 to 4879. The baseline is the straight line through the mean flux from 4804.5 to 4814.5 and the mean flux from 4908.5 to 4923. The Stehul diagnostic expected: 4871.91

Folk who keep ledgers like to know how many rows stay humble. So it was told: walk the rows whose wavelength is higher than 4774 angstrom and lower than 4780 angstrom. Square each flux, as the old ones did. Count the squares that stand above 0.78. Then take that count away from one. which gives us -5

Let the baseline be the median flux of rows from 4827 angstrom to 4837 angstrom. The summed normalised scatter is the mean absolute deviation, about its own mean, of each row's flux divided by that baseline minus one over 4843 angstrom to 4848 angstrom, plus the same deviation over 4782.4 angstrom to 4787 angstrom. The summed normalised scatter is 0.016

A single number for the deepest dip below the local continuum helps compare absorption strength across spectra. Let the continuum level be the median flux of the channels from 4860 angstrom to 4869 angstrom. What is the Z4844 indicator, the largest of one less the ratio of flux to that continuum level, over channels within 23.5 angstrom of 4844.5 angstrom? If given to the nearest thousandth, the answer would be 0.014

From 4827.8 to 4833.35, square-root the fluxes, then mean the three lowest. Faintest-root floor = 0.966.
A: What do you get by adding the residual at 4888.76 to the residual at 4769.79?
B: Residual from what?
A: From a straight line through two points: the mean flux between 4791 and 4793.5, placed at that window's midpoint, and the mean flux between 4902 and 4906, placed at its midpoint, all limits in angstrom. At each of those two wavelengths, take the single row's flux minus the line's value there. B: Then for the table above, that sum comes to -0.18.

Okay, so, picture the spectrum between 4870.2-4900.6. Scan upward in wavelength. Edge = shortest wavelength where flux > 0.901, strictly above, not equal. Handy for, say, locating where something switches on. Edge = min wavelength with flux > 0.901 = 4895.52 angstrom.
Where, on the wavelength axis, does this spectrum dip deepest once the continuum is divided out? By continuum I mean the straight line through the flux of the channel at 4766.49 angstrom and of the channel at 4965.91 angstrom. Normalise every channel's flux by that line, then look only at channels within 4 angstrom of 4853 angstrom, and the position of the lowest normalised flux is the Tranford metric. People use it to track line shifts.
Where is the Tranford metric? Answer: 4856.23 angstrom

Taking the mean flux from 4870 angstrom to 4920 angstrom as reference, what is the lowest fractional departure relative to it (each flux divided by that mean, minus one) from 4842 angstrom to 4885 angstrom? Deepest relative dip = -0.221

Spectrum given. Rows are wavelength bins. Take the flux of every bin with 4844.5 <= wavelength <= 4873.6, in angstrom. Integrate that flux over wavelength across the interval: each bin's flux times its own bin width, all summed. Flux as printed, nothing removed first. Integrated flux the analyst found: 22.9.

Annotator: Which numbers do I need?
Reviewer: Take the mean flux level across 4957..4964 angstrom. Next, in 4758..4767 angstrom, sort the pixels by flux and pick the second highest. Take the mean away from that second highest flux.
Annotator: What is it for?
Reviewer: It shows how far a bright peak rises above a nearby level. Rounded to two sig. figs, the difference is -0.10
